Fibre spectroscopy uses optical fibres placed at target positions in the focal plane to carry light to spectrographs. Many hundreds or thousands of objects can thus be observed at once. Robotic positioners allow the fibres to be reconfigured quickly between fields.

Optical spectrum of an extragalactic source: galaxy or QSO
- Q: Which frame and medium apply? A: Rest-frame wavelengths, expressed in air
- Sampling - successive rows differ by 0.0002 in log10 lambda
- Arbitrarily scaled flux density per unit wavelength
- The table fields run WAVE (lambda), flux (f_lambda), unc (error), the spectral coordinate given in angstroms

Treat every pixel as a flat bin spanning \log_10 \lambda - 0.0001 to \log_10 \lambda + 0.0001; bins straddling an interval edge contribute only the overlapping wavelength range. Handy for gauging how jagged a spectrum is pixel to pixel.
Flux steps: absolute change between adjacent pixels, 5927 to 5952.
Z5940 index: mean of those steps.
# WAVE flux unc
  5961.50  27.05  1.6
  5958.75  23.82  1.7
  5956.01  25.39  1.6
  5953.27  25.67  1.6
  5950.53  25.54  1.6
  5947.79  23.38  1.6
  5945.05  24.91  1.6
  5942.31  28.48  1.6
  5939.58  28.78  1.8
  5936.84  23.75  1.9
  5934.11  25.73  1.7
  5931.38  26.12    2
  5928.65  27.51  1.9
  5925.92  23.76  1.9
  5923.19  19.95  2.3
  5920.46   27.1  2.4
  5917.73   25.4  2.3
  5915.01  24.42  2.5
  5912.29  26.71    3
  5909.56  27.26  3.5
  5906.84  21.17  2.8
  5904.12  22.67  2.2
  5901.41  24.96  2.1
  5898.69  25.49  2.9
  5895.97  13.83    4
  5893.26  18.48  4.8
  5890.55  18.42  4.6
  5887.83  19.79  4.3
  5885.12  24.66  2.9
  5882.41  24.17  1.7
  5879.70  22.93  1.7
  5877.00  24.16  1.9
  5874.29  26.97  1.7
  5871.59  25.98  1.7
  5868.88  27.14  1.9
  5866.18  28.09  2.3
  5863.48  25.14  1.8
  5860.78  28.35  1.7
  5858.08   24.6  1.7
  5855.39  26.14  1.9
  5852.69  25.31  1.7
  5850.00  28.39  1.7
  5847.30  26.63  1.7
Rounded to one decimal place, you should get 2.0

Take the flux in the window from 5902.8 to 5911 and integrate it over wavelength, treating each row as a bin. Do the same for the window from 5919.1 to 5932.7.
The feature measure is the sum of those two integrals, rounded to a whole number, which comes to 533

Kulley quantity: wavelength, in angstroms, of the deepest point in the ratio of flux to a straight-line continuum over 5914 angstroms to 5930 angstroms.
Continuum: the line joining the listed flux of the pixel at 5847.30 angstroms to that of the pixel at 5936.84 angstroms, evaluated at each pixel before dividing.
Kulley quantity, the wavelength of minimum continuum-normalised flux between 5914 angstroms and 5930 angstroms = 5923.19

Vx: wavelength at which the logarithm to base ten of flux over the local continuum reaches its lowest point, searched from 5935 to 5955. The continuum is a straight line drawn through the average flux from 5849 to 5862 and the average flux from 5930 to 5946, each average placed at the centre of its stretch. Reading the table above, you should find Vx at 5947.79 angstroms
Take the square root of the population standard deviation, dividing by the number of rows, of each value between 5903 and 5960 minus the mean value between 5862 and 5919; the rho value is 1.5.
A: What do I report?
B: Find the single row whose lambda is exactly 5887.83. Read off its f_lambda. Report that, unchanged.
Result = 19.79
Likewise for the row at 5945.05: 24.91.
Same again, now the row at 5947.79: 23.38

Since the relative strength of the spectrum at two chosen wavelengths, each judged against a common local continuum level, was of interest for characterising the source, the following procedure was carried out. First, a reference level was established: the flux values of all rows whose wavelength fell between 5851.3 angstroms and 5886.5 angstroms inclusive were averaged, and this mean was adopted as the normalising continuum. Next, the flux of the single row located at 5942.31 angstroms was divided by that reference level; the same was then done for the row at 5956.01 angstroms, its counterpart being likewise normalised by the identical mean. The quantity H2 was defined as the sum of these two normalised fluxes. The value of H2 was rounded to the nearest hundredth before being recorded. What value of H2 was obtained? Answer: 2.10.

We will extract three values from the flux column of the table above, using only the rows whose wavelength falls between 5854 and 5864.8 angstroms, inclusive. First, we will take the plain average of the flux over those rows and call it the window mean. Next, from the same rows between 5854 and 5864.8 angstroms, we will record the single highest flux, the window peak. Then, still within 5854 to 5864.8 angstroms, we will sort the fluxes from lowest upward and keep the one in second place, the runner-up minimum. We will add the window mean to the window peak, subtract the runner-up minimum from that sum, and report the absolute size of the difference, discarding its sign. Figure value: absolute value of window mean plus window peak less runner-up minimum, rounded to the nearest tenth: 29.3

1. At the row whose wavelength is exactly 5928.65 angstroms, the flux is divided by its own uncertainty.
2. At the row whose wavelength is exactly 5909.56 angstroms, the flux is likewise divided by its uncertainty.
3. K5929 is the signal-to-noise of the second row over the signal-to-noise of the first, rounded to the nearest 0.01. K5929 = 0.54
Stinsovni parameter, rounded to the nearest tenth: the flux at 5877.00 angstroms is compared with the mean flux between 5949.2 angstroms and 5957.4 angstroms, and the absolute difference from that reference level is 1.4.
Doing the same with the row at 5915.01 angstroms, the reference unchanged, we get 1.1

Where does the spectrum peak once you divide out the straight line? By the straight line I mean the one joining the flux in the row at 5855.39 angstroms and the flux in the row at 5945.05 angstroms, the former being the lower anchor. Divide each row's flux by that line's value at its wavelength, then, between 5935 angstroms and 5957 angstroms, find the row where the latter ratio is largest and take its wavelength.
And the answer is 5939.58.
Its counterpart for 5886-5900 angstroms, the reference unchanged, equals 5898.69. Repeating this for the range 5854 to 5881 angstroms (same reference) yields 5860.78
